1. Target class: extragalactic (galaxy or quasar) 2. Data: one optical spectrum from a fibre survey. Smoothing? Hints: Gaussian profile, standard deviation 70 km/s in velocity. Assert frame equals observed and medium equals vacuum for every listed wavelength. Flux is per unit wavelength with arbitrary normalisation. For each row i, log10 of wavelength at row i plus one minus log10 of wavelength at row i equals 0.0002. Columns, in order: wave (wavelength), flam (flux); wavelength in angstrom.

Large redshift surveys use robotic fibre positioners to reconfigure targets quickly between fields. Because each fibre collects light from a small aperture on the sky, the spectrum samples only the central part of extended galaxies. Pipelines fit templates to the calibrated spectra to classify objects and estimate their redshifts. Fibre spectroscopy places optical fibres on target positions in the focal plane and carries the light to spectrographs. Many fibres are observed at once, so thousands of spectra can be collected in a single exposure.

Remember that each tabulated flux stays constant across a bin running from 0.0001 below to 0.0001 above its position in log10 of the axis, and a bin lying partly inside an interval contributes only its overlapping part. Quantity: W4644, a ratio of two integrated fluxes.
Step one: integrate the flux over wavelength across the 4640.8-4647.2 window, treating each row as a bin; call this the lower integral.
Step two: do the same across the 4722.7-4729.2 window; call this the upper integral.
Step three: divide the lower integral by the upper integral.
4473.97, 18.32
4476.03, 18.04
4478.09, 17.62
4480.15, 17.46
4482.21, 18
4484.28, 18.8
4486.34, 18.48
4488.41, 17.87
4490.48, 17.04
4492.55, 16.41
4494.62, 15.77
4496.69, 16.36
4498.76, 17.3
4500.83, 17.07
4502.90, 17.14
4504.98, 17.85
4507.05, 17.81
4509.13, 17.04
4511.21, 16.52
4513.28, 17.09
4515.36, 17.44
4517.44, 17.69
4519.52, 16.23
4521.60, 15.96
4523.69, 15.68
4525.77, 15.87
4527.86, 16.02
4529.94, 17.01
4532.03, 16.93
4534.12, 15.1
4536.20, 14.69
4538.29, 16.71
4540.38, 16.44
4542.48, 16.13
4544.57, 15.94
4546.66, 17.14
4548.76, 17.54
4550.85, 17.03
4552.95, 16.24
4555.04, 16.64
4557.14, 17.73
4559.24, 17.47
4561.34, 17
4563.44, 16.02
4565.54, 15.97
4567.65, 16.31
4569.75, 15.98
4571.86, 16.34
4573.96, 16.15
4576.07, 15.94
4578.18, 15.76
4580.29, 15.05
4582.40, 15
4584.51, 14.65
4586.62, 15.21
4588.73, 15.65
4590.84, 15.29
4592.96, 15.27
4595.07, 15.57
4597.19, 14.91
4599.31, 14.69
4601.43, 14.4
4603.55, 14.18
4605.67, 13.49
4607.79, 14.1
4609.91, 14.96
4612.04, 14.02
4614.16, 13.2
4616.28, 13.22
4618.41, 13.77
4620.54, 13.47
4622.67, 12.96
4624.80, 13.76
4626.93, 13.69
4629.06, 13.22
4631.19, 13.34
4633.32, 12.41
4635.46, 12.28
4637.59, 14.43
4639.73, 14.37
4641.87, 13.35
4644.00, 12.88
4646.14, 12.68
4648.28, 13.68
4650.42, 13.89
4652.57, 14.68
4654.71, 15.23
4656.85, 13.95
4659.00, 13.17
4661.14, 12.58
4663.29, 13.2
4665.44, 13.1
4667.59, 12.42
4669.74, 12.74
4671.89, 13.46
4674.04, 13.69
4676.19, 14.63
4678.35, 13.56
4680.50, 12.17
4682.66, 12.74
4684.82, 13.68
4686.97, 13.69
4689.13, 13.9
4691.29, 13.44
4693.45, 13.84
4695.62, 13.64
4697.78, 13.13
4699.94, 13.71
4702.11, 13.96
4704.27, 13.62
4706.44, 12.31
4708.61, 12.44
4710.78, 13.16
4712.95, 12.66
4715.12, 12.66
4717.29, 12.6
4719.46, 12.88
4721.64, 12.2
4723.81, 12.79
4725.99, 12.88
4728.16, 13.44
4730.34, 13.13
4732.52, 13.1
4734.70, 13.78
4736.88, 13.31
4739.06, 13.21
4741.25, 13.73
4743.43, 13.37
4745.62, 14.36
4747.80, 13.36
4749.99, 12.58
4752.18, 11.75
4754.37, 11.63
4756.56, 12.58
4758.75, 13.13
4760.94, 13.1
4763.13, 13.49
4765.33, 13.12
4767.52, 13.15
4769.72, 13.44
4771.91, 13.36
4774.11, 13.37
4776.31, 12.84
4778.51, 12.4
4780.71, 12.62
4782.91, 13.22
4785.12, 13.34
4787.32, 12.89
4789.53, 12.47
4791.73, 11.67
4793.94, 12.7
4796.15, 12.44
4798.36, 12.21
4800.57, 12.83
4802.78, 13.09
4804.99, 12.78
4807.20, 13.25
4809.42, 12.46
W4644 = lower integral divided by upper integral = 0.98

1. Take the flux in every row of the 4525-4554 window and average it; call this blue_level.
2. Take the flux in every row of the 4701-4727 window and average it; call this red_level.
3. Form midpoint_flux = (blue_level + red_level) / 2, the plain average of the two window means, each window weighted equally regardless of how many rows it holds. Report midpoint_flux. 14.6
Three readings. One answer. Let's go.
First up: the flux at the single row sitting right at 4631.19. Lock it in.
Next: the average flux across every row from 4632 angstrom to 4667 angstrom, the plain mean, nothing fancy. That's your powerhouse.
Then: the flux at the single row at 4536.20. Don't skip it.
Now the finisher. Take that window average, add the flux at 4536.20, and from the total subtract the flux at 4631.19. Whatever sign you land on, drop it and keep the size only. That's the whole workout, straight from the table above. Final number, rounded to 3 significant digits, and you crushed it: 14.8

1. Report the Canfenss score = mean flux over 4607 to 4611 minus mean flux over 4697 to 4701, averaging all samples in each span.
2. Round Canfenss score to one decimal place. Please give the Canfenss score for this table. 1.1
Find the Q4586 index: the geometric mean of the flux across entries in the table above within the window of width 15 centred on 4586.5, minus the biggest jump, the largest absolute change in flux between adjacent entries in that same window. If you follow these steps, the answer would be 14.6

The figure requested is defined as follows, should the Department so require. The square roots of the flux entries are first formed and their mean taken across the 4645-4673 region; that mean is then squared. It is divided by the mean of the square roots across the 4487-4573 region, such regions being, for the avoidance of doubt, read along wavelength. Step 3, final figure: 3.29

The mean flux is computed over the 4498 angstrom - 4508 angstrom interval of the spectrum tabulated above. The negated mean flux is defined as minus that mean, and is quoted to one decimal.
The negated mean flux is -17.4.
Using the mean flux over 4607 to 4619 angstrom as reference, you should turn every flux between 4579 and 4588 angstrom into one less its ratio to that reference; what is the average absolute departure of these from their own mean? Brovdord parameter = 0.012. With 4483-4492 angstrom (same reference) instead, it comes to 0.043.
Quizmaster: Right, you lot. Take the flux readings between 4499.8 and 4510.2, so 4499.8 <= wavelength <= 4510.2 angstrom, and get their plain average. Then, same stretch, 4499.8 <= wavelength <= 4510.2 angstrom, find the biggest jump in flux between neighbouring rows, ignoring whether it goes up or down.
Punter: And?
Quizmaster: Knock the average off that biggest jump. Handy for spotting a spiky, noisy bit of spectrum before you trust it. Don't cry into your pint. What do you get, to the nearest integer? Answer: -17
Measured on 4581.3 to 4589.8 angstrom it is -15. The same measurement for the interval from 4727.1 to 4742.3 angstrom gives -13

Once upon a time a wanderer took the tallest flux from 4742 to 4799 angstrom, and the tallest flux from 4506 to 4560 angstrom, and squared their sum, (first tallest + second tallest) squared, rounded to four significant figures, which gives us 1035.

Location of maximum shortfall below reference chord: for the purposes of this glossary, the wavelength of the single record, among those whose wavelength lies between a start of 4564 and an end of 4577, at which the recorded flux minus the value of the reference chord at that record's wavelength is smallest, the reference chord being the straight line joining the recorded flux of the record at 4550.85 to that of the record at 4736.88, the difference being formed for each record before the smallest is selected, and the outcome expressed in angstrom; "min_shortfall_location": 4565.54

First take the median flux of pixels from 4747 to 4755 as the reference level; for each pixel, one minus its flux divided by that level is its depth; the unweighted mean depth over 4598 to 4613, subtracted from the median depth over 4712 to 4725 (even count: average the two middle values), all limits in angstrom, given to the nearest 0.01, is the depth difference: 0.13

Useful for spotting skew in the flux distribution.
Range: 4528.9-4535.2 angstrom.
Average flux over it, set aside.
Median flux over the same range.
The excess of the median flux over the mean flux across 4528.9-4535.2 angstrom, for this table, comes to 0.58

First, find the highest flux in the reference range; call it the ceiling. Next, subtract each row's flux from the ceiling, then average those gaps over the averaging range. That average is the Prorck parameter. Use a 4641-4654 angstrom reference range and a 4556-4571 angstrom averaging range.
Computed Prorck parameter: -2.0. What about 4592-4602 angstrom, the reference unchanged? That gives -0.3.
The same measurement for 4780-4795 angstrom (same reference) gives 2.0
